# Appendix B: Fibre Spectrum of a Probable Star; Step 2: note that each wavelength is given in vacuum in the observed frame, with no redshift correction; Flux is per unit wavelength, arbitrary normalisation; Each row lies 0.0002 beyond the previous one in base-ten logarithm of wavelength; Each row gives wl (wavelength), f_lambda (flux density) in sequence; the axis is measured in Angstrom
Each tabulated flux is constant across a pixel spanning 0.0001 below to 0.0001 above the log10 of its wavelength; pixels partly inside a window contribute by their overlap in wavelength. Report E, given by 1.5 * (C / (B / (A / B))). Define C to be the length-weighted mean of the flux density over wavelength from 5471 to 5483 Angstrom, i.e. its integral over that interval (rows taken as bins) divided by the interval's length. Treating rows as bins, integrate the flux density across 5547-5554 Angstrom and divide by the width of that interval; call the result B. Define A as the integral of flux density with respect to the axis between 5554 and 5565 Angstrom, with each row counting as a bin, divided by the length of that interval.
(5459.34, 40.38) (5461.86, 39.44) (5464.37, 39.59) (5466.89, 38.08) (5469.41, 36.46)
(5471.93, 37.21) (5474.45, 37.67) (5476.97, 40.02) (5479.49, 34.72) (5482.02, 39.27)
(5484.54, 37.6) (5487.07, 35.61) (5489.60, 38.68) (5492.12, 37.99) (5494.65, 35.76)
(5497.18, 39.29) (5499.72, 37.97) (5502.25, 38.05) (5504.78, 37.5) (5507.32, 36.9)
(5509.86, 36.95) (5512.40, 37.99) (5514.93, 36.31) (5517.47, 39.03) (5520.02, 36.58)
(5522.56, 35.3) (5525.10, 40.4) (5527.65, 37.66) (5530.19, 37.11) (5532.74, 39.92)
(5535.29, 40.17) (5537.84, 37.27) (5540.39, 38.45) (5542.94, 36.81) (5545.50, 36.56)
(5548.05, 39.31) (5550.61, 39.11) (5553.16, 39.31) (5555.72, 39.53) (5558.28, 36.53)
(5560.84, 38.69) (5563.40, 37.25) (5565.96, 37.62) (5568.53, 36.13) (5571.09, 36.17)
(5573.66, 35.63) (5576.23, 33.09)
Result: 1.40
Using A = 38.0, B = 39.2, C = 37.8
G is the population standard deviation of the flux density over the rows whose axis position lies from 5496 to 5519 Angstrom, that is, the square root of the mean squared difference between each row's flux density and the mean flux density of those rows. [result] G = 0.9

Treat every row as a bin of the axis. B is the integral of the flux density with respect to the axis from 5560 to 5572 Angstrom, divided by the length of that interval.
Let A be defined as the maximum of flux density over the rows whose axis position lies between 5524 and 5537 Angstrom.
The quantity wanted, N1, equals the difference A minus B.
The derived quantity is 3.2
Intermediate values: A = 40.4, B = 37.2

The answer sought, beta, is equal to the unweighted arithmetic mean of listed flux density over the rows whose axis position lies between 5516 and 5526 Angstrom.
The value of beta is 37.8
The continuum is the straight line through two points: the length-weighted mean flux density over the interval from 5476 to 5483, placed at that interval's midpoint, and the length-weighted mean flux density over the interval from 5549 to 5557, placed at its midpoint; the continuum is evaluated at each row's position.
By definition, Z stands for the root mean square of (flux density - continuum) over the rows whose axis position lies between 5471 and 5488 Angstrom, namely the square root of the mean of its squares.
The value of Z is 1.80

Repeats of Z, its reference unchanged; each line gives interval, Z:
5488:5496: 1.43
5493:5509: 1.29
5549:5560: 1.45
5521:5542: 1.75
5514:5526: 2.18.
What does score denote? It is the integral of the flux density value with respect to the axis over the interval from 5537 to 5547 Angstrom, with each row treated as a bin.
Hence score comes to 373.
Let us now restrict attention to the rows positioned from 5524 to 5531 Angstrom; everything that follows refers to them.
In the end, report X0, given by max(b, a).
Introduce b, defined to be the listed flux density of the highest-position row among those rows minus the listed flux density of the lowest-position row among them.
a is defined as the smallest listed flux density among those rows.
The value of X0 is 37.1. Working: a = 37.11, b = -3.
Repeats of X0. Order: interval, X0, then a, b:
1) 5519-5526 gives 35.3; 35.3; 4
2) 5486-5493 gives 35.6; 35.61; 2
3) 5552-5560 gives 36.5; 36.53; -3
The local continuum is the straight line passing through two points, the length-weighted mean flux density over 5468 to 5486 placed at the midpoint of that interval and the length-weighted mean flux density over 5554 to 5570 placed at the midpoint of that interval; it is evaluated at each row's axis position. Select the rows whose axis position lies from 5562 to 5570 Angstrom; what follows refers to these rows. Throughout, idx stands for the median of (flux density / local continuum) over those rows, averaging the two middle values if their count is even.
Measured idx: 0.99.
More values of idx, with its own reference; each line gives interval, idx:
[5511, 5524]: 0.97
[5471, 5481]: 1.00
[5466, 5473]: 0.99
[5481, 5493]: 1.01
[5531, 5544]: 1.02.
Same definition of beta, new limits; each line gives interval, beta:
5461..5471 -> 38.4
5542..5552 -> 37.9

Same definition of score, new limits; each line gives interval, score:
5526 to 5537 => 426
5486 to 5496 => 371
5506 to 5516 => 371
